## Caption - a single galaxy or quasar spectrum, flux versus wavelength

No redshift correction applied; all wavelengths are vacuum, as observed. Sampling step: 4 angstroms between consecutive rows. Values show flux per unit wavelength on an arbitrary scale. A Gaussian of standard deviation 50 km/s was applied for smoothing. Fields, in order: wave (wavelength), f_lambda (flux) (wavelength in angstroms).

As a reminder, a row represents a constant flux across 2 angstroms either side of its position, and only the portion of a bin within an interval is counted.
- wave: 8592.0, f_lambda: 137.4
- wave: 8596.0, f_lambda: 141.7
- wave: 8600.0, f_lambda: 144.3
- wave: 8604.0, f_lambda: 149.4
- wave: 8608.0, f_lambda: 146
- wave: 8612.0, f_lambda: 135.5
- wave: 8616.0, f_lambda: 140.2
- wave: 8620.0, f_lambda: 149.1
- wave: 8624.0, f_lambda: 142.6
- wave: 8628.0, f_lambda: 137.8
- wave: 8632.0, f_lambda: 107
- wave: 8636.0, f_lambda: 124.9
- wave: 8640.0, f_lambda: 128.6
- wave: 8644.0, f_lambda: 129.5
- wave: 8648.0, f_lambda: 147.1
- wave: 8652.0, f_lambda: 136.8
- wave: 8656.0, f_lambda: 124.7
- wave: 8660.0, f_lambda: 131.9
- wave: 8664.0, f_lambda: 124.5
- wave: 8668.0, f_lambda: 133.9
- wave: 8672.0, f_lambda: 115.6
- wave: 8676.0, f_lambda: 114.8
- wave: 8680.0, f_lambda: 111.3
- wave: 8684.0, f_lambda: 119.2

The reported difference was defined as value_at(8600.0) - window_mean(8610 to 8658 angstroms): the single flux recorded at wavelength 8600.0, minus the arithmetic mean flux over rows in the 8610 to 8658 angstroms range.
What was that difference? 11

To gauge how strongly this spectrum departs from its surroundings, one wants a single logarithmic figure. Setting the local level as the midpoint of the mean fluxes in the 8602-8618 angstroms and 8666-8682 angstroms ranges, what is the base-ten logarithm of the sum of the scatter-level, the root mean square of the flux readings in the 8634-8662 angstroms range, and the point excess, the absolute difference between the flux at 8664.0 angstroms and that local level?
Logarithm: 2.14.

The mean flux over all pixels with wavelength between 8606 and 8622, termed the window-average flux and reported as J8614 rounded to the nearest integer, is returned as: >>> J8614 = 143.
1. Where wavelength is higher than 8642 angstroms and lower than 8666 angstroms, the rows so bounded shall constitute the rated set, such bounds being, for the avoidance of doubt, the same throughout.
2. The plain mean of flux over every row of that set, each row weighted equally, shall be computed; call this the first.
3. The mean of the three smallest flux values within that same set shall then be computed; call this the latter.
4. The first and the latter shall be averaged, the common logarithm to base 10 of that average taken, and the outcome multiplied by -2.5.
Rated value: -5.28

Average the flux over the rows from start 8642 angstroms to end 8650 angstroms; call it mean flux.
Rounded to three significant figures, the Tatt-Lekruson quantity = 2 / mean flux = 0.0145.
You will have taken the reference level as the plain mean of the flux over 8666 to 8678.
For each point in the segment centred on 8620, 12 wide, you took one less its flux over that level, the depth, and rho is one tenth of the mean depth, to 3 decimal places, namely -0.019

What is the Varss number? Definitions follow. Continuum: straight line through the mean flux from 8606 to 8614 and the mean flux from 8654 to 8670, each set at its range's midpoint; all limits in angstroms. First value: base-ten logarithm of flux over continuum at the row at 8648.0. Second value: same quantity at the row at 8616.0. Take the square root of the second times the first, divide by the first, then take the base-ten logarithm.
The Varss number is -0.63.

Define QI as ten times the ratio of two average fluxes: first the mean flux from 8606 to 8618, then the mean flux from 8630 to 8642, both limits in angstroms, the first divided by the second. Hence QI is 11.7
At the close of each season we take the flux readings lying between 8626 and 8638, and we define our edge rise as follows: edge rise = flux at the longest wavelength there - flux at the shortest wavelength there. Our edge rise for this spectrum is -13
